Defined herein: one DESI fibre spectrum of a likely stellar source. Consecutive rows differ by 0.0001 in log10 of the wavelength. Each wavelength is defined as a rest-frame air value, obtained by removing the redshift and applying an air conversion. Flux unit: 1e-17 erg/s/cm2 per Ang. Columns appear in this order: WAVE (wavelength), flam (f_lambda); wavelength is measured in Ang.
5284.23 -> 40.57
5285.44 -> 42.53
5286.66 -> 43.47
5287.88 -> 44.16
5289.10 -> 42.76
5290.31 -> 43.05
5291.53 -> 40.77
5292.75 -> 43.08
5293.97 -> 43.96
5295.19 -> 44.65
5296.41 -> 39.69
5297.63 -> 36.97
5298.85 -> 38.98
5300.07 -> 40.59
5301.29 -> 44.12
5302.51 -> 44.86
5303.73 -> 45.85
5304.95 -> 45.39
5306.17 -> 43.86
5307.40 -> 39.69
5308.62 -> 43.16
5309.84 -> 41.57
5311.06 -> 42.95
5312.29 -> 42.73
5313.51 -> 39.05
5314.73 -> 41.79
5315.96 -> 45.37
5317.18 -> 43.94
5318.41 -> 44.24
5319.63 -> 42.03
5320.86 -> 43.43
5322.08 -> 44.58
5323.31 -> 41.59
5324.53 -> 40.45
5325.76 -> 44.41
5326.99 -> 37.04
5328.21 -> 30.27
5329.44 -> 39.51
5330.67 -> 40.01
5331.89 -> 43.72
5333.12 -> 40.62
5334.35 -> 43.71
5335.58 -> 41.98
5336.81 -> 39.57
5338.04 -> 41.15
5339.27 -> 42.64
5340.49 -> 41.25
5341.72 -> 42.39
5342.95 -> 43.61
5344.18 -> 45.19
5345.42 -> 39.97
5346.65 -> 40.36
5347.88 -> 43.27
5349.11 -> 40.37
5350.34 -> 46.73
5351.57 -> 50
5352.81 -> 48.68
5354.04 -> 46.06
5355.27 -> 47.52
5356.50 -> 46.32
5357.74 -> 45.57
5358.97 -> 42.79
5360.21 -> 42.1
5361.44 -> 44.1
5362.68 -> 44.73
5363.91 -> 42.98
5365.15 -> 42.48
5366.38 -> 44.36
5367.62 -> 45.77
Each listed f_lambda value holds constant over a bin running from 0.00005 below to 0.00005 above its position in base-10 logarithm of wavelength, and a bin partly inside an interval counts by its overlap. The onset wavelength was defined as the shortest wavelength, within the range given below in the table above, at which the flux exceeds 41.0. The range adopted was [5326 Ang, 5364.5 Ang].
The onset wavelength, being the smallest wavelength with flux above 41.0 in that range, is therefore 5331.89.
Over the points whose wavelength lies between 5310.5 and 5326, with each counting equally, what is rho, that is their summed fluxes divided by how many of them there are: 42.8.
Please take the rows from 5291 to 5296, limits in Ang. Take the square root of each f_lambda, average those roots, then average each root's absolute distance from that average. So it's 0.091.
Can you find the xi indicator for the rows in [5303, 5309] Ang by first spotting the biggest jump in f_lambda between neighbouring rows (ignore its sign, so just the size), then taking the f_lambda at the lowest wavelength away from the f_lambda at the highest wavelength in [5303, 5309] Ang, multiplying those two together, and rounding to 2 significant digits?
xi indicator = -11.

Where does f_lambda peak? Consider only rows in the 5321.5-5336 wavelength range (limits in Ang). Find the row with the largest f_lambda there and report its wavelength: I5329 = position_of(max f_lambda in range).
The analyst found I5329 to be 5322.08 Ang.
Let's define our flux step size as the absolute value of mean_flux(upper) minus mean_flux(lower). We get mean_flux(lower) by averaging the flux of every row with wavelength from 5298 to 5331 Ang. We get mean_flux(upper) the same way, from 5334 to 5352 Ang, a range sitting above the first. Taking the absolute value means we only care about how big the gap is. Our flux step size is 0.9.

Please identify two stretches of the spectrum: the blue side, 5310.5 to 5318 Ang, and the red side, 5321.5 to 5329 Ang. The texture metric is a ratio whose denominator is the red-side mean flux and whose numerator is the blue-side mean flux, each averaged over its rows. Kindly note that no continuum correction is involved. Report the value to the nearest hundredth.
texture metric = 1.07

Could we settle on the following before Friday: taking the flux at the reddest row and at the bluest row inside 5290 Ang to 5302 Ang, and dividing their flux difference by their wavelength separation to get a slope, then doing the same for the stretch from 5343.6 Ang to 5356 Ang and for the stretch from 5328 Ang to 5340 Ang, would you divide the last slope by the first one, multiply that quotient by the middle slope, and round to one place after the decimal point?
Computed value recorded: 2.4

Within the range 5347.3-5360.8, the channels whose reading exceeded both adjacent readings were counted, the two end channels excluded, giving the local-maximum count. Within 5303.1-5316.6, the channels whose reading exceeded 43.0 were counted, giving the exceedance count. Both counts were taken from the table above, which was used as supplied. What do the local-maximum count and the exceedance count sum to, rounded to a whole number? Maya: 7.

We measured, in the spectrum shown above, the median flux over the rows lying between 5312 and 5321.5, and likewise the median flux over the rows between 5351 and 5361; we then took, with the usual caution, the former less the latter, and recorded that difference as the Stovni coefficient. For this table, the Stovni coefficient -3.1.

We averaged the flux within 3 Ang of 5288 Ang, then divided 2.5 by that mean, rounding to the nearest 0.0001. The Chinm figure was 0.0579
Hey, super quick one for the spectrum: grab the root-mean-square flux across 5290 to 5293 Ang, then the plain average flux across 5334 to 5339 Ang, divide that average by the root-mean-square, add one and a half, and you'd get 2.48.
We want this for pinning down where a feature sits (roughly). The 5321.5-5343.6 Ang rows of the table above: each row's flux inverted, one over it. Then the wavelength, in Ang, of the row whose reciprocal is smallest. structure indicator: 5322.08 Ang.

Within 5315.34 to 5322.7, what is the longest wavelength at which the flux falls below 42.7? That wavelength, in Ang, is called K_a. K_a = 5319.63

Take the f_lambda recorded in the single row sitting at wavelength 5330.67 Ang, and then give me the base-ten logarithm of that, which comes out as 1.60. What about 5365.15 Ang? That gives 1.63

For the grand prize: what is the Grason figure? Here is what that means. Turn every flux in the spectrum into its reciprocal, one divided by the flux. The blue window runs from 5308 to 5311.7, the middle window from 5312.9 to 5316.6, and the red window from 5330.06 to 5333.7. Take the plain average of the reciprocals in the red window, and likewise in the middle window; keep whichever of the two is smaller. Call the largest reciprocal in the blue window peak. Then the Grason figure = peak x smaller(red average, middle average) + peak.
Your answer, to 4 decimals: 0.0246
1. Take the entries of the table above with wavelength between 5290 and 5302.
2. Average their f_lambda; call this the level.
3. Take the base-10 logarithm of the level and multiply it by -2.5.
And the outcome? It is -4.05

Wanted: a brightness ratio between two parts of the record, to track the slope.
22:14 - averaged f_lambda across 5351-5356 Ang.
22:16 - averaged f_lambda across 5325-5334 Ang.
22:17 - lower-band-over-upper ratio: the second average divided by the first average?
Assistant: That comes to 0.82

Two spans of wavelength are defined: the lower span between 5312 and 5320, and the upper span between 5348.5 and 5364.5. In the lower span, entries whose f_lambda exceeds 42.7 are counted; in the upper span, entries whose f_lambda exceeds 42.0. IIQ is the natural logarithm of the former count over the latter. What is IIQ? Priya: -1.1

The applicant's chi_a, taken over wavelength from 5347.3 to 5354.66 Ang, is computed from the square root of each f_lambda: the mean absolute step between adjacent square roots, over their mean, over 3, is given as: 0.012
